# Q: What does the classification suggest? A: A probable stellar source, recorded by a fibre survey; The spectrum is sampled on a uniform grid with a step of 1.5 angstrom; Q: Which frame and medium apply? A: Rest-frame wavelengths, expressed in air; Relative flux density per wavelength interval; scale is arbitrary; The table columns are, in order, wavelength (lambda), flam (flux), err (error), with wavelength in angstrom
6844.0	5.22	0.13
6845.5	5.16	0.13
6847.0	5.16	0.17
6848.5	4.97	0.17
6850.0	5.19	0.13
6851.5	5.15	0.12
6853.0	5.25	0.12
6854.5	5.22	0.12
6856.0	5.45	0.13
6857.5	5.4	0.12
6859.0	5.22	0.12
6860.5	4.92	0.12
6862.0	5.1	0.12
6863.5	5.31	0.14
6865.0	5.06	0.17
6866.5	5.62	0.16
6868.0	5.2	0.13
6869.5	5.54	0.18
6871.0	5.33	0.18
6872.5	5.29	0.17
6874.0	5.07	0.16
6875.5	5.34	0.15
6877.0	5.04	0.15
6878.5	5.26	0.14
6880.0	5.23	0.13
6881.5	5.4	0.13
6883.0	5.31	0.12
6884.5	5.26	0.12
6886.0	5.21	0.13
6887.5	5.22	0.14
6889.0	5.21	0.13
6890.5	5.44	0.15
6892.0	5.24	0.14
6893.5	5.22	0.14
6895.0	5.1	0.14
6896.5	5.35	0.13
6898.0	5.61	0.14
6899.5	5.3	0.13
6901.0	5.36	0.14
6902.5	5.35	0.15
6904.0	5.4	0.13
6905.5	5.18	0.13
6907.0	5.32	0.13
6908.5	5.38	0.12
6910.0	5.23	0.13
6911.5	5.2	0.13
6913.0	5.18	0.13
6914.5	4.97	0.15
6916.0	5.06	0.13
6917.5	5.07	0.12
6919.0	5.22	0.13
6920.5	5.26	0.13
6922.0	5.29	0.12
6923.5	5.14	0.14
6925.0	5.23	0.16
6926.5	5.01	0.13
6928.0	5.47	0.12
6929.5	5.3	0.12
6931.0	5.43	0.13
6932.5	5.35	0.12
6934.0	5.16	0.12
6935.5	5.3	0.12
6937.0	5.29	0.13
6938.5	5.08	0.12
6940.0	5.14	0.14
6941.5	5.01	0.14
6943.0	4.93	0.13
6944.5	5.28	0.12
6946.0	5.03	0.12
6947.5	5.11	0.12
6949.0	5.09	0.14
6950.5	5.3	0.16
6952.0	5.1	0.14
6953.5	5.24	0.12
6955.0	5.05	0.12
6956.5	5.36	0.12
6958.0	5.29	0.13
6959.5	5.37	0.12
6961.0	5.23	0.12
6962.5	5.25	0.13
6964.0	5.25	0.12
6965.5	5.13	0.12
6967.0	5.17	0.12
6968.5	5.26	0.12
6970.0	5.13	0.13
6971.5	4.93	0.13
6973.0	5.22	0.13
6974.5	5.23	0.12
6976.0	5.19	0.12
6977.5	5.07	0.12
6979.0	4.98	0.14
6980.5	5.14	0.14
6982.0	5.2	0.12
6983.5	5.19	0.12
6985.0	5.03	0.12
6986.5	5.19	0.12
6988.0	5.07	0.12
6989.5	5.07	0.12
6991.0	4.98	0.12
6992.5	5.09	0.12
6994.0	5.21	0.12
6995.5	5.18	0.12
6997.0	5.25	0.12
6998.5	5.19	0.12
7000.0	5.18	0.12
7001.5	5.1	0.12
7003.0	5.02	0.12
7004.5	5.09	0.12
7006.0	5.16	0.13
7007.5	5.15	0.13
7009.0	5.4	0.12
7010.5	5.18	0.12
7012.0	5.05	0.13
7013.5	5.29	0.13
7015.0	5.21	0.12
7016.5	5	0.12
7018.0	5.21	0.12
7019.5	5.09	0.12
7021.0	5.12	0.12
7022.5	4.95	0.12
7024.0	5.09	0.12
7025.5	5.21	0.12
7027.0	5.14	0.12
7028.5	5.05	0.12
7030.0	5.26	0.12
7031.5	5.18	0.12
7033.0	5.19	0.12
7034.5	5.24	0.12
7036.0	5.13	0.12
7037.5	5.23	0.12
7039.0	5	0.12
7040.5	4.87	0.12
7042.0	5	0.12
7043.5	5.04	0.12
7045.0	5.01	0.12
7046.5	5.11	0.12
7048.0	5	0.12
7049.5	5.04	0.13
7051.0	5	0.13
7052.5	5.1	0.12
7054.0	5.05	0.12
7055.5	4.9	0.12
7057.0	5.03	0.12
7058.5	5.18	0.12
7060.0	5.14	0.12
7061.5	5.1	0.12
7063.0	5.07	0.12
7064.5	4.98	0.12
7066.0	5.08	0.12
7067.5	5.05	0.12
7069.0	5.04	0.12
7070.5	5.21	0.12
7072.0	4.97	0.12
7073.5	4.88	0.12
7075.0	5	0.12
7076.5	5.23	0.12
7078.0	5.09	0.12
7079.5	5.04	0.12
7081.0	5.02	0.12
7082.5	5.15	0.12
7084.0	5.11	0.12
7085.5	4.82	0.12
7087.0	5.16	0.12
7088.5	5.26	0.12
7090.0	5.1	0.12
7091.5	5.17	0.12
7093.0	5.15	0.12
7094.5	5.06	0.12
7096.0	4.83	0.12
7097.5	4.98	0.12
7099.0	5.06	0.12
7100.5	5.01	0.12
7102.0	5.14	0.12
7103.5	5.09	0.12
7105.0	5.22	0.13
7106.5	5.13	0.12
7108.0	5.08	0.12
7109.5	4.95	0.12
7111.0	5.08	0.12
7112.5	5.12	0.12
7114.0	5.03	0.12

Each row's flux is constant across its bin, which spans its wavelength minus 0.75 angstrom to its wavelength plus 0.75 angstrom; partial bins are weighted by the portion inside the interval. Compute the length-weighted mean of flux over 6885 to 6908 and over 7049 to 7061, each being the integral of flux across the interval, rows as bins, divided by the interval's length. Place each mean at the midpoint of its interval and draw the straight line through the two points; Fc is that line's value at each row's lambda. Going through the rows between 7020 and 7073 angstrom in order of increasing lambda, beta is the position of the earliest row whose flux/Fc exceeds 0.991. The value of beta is 7021.0 angstrom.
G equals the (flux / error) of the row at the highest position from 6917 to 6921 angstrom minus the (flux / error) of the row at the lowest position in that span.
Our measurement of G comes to -1.8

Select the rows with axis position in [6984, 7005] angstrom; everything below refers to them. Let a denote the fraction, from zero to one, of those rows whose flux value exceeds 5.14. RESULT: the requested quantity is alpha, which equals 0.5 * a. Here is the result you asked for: 0.21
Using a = 0.43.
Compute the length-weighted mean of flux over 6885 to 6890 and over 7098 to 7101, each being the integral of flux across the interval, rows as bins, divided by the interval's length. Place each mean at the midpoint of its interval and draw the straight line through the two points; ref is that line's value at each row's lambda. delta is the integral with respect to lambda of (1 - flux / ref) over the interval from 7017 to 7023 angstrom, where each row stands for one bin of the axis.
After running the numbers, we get 0.01 angstrom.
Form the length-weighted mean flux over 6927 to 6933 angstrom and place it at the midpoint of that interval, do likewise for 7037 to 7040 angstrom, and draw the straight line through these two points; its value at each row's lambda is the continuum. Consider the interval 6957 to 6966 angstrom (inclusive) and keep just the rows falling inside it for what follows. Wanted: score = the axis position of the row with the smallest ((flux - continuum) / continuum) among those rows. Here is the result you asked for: 6965.5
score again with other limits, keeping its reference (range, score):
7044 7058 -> 7055.5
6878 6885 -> 6880.0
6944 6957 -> 6946.0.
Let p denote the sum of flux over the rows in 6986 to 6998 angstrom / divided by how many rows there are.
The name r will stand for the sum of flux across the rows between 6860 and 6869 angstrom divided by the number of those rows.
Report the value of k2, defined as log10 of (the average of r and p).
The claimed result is 0.713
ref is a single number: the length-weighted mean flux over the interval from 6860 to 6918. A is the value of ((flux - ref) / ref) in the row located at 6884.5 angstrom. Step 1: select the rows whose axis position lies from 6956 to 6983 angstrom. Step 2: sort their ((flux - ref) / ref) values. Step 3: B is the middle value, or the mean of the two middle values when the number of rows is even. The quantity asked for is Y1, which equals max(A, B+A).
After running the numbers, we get 0.001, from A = 0.001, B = -0.009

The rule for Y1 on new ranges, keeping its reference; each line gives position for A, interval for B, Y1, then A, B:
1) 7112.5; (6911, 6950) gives -0.026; -0.026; -0.016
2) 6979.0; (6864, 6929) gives -0.052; -0.052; -0.003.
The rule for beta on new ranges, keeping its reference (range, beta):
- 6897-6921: 6898.0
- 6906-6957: 6907.0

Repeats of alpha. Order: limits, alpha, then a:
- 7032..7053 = 0.11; 0.21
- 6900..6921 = 0.39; 0.79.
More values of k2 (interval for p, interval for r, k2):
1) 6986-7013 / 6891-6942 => 0.715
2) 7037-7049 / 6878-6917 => 0.712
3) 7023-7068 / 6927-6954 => 0.711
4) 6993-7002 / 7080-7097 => 0.710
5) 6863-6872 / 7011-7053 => 0.718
